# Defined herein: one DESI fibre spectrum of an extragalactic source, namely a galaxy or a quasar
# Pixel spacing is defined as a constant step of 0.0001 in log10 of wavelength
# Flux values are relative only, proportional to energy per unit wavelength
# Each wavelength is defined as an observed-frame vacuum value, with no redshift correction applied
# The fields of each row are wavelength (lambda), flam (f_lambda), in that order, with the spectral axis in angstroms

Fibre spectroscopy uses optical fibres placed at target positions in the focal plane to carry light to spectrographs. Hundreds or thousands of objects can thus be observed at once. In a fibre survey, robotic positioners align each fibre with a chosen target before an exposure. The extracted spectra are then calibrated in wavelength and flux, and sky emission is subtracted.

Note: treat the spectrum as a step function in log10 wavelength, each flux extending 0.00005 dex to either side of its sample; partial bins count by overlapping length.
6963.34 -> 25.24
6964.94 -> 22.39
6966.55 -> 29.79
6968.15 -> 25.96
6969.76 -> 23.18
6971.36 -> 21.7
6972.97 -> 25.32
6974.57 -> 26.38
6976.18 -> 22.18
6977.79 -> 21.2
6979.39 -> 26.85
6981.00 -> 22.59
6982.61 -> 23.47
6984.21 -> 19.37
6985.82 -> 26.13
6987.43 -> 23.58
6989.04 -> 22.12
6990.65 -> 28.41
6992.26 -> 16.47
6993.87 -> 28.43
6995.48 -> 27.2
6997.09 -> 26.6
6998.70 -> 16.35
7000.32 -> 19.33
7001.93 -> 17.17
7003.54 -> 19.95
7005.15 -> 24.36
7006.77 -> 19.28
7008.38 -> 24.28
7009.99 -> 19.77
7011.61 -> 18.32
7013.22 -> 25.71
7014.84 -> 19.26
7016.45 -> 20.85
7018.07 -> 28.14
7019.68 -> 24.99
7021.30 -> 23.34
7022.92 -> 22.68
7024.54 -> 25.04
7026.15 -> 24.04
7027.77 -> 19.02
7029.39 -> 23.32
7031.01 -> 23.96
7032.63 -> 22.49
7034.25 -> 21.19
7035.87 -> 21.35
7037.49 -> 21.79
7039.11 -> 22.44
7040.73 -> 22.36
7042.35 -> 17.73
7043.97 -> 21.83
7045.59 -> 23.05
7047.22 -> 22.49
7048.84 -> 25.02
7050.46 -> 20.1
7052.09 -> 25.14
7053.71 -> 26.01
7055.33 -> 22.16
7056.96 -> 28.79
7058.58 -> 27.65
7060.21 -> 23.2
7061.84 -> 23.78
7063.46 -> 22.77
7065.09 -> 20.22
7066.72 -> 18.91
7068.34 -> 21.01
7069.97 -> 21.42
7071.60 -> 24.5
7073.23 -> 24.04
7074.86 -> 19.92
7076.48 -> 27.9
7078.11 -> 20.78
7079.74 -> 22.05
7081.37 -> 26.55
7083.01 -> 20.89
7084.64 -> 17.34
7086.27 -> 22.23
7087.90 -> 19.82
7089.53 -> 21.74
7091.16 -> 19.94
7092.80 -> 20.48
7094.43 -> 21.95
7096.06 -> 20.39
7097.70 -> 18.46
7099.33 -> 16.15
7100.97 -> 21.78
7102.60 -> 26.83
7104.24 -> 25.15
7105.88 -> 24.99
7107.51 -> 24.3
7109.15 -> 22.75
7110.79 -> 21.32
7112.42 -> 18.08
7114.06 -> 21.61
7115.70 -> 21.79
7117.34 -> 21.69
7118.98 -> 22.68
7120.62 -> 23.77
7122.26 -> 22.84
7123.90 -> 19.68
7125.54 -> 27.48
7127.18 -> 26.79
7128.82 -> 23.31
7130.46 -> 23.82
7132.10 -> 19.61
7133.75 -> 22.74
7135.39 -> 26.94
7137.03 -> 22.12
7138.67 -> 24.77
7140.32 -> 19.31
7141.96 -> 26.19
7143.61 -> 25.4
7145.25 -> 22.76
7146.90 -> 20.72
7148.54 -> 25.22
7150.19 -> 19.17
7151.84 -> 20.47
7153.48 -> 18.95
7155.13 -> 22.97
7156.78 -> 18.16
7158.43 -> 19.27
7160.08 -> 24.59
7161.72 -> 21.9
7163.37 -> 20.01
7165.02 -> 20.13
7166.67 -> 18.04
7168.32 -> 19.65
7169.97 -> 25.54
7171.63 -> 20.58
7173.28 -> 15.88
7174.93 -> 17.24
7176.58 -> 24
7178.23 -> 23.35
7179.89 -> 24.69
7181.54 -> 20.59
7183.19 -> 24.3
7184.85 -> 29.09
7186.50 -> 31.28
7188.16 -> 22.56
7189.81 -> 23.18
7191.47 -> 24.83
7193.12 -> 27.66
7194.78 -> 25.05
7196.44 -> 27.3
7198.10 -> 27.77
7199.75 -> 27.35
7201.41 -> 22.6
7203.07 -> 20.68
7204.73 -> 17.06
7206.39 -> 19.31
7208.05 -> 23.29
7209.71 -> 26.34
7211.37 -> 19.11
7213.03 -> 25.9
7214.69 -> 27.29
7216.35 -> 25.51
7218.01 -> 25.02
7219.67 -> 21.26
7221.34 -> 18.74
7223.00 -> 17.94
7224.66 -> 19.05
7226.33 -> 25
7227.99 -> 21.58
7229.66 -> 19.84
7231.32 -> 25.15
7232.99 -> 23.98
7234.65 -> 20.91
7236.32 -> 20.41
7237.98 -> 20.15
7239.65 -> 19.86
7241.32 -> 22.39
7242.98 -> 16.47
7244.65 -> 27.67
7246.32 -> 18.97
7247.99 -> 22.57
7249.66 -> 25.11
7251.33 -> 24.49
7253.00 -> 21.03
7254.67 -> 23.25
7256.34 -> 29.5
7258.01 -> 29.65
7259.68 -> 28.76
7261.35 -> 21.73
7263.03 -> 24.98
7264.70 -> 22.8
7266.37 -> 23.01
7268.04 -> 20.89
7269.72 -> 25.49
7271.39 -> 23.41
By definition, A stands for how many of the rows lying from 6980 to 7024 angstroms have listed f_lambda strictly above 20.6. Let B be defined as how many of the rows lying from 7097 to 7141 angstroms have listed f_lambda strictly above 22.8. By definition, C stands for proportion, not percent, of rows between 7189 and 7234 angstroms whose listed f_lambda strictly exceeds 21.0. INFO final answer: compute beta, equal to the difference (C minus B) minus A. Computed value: -28.3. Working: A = 17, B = 12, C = 0.70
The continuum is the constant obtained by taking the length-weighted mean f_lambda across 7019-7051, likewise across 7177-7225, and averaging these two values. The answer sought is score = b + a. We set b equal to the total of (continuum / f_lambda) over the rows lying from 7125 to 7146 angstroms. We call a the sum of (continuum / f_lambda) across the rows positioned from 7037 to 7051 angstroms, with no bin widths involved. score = 22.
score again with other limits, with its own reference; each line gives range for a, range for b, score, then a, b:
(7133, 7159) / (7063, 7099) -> 41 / 17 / 24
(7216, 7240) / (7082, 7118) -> 40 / 16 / 24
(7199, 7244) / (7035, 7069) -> 51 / 29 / 22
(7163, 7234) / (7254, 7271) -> 54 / 44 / 9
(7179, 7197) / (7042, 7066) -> 25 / 10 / 15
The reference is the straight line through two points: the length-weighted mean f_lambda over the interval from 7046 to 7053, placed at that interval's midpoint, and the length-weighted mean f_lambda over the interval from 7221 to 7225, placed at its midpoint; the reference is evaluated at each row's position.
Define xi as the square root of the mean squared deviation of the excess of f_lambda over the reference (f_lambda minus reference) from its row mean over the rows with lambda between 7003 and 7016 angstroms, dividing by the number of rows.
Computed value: 2.71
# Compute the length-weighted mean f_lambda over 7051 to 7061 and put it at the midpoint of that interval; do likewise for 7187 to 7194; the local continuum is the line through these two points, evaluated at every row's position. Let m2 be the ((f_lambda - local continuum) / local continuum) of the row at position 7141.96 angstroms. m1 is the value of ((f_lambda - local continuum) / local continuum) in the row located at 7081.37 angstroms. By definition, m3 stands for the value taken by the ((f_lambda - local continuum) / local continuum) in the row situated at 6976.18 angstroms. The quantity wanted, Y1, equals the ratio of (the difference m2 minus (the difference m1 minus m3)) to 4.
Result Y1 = -0.035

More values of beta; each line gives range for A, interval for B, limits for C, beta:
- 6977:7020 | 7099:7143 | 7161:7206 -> -29.4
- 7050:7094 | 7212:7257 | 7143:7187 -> -30.5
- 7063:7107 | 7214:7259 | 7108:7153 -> -28.3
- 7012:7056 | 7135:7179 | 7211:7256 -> -32.4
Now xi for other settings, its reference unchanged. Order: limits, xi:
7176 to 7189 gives 3.32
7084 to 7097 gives 1.52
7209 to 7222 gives 3.15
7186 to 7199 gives 2.68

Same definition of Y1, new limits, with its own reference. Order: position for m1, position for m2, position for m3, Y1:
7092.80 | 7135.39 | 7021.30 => 0.045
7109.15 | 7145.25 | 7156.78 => -0.067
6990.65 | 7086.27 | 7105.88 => -0.059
